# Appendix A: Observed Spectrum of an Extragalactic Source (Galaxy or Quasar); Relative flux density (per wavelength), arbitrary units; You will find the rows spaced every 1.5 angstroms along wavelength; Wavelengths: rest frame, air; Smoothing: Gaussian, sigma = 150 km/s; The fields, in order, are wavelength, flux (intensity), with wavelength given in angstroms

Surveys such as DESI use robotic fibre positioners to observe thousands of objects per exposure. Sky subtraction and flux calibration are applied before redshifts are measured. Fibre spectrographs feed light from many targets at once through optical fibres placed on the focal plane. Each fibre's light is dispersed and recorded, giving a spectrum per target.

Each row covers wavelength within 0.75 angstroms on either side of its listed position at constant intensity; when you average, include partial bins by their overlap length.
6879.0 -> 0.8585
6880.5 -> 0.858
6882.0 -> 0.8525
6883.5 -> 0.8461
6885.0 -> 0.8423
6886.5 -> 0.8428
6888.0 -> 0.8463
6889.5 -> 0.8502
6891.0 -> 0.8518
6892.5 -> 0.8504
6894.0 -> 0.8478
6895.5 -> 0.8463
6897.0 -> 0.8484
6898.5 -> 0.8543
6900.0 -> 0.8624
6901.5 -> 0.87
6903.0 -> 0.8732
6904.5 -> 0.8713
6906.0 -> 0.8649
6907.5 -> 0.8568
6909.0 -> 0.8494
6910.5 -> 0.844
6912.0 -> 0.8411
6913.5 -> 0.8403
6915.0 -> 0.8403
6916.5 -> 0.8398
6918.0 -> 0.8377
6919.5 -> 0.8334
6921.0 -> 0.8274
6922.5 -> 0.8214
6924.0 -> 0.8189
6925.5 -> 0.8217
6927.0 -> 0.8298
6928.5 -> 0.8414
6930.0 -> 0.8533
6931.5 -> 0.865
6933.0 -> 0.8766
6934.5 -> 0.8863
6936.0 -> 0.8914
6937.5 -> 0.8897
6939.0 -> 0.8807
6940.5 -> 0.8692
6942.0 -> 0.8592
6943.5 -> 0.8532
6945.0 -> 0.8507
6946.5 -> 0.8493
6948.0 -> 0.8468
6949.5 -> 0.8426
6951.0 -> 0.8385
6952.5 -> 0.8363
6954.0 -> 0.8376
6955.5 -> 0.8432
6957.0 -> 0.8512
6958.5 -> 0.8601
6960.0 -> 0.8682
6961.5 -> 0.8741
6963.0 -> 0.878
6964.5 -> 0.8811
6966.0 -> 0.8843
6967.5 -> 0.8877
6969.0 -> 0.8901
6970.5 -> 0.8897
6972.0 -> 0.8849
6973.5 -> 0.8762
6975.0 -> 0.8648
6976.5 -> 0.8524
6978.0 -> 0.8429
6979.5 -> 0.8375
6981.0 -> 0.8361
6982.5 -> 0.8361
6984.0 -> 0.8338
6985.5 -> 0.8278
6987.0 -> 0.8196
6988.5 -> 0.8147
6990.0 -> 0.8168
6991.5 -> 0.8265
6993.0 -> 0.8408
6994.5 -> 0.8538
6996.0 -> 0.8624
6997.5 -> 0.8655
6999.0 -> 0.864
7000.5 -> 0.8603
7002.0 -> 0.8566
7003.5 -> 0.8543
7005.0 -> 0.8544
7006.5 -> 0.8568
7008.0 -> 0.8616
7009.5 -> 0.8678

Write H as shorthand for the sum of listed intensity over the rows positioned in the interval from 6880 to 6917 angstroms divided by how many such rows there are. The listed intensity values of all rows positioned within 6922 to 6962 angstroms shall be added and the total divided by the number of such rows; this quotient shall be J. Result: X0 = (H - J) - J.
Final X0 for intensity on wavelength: -0.856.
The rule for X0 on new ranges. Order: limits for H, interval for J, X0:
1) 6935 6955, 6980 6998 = -0.815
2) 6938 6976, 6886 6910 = -0.847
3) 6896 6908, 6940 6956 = -0.833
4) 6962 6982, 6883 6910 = -0.839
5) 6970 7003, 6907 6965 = -0.856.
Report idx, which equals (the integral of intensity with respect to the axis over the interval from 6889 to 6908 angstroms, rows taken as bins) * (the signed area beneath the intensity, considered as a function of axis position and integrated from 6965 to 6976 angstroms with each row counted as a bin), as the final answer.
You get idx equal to 158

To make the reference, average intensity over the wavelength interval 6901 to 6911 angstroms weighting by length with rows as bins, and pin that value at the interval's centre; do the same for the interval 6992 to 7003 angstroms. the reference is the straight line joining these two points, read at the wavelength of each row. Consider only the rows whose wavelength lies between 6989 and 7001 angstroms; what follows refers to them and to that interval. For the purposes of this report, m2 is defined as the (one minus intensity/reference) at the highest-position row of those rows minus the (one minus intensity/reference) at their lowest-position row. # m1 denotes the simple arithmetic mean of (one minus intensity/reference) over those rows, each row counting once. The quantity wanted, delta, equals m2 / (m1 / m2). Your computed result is 0.28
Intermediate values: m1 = 0.010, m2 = -0.051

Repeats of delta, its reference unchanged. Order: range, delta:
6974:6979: 0.12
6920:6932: 0.07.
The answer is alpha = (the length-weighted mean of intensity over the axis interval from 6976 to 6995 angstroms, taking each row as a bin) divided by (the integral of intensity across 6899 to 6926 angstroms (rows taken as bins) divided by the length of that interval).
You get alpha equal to 0.99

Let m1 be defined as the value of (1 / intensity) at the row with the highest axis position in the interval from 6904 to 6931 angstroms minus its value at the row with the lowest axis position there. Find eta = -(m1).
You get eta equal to -0.02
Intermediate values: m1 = 0.02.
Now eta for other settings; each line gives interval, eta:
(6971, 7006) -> -0.04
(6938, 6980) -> -0.06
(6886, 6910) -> 0.01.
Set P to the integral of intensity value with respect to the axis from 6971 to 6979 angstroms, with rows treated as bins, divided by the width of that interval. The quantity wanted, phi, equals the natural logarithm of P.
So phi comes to -0.146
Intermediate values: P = 0.864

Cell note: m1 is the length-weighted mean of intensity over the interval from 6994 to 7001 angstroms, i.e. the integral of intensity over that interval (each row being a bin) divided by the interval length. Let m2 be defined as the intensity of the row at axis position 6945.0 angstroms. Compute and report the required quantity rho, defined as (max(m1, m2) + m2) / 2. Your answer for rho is 0.856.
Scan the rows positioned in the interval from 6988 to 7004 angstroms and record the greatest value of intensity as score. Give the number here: 0.8655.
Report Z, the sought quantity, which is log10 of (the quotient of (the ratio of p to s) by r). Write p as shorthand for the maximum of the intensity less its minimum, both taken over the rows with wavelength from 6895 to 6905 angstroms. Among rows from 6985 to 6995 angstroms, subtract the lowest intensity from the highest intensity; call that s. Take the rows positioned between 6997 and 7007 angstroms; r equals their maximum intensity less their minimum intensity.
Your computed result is 1.79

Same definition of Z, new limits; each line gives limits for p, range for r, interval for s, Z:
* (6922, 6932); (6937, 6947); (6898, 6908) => 1.78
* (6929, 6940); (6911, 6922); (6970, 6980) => 1.73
